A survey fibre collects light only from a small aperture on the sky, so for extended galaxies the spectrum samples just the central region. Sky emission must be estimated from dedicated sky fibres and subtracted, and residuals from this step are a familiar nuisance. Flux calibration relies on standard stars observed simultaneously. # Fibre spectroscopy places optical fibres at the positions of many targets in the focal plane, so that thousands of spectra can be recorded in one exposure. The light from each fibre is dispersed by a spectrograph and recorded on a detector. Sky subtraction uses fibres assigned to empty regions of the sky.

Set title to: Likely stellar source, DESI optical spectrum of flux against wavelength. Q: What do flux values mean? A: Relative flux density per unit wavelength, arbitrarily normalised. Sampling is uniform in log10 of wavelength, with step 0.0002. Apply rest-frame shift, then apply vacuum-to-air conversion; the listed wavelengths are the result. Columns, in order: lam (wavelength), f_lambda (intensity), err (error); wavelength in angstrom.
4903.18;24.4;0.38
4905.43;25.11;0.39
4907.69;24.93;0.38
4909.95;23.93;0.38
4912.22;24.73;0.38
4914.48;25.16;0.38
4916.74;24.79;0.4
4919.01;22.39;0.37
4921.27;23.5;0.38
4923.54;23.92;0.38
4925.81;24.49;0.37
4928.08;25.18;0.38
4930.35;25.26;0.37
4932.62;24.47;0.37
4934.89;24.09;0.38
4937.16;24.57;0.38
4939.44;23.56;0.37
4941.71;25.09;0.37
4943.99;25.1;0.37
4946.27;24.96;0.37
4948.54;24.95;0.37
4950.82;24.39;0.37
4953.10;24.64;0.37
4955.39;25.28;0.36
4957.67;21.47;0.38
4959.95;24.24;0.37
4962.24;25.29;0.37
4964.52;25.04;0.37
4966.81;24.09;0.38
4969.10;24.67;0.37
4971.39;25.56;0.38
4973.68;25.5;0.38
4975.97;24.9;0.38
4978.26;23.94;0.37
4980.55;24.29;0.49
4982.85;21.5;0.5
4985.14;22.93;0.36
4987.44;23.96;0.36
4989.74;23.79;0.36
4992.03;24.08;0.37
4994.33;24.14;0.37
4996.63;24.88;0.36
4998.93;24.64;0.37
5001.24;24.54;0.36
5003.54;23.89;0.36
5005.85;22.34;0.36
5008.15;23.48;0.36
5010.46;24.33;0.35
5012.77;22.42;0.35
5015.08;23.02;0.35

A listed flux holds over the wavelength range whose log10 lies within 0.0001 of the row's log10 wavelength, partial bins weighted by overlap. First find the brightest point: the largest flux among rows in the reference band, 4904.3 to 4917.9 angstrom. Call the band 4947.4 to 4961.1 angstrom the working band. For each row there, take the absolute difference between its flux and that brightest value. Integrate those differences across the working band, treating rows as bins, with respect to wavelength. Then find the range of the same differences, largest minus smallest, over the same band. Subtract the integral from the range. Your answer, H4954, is -10.7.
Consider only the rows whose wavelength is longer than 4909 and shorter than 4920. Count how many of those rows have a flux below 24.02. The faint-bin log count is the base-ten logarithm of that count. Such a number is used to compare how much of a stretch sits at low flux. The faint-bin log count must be 0.3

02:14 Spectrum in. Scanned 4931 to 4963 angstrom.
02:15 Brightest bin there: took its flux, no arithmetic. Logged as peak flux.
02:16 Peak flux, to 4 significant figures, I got 25.29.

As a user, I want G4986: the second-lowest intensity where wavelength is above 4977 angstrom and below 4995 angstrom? 22.93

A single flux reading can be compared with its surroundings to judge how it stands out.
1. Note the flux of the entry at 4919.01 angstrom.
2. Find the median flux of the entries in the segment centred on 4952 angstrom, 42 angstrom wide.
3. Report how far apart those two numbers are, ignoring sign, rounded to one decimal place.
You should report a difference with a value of 2.3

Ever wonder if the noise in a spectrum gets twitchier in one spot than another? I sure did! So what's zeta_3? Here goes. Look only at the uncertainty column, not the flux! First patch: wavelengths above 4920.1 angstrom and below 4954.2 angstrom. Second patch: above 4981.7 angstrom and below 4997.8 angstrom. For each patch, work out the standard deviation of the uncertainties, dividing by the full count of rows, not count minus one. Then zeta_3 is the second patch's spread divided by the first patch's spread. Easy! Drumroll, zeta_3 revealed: 10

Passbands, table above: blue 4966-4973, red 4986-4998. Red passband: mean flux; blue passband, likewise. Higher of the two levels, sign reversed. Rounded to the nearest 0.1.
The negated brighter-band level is -24.8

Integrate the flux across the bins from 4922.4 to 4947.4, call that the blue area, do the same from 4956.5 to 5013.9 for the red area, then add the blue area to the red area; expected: 1992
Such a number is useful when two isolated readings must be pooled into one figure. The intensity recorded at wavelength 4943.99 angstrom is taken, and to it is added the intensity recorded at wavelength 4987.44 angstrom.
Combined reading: 49.1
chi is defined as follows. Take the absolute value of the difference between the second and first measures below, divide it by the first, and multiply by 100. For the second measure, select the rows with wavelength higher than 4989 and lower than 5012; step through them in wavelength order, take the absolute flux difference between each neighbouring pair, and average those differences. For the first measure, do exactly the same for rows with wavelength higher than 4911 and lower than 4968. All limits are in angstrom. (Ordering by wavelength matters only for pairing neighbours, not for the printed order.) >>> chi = 28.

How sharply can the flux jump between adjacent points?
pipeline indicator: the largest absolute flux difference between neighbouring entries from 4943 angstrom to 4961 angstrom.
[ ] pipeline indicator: 3.8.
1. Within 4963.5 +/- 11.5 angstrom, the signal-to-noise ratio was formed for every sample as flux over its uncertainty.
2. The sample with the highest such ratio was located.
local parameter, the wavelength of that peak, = 4955.39 angstrom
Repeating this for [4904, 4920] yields 4914.48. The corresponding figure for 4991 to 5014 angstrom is 5010.46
